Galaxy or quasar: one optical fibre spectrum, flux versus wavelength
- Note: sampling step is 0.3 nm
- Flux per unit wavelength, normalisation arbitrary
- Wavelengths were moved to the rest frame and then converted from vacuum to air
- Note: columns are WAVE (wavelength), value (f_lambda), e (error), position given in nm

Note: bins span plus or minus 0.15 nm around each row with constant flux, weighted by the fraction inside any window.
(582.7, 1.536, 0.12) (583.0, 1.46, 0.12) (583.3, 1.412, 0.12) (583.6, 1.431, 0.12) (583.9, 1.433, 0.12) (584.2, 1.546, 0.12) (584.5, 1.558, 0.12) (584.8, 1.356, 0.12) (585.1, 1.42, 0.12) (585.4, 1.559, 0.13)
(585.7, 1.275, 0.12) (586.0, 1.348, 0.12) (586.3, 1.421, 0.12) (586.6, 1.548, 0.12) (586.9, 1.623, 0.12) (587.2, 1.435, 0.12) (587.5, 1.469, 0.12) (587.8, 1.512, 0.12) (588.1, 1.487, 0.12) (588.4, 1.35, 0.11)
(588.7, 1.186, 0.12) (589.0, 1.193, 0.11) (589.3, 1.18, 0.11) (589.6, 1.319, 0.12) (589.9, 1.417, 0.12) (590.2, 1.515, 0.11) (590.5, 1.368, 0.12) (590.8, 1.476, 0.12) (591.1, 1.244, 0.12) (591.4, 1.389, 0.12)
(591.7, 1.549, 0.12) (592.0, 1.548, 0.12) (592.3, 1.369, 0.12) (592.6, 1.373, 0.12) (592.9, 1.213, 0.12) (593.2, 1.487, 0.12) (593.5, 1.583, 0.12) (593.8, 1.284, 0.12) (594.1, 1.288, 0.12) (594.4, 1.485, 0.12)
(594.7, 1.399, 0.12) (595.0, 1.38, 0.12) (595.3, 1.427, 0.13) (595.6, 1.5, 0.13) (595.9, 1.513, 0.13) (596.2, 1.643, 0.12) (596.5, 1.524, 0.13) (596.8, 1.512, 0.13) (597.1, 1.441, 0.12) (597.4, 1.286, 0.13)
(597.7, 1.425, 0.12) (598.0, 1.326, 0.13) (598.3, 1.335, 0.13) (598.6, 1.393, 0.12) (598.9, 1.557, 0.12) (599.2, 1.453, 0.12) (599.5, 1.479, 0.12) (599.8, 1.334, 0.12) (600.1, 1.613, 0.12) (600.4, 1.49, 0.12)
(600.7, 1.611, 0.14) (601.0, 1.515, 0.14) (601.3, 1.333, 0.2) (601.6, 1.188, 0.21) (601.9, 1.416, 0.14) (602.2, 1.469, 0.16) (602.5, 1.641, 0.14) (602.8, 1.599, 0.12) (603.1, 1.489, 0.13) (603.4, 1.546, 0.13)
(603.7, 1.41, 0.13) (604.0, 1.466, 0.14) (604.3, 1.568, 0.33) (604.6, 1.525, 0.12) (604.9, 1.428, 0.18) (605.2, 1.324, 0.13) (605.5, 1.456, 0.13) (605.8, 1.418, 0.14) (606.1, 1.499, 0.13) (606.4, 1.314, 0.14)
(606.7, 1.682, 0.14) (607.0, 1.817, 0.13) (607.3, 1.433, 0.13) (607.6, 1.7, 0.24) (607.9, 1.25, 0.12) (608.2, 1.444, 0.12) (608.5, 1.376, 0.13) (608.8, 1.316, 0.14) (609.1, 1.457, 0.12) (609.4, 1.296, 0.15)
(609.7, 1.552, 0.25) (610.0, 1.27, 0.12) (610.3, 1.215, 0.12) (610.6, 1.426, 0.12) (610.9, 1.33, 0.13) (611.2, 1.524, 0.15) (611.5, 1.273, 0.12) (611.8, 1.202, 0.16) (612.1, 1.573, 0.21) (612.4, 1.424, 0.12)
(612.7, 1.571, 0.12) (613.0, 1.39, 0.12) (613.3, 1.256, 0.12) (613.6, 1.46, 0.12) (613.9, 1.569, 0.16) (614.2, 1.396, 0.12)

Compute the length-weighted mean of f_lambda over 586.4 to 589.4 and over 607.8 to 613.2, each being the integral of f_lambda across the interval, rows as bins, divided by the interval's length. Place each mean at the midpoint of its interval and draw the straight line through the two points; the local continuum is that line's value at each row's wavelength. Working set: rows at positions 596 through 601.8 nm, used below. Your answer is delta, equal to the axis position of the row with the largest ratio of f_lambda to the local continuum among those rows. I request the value 596.2 nm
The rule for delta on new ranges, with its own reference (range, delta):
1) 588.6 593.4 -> 591.7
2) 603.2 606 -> 604.3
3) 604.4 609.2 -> 607.0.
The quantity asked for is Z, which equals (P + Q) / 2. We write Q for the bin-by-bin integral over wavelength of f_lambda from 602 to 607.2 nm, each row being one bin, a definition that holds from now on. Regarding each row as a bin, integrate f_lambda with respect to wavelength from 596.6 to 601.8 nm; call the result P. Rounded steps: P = 7.43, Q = 7.8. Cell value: 7.64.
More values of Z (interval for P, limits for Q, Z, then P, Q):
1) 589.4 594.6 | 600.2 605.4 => 7.48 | 7.30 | 7.7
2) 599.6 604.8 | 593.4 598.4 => 7.43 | 7.71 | 7.2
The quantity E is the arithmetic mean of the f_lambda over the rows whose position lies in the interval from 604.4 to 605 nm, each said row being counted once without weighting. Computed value 1.48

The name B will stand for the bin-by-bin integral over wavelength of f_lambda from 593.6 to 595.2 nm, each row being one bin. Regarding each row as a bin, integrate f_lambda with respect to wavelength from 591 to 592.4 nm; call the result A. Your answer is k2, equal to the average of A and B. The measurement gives 2.10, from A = 2.00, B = 2.20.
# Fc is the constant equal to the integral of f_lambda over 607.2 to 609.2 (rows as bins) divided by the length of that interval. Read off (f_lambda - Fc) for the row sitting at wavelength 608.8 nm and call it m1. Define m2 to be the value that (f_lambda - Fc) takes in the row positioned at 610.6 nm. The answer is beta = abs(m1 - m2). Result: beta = 0.110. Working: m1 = -0.11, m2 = 0.00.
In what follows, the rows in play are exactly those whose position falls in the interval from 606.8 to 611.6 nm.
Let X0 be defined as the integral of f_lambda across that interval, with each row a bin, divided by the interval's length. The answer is 1.42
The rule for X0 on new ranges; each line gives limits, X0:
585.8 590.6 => 1.40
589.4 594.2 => 1.40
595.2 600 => 1.45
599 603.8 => 1.48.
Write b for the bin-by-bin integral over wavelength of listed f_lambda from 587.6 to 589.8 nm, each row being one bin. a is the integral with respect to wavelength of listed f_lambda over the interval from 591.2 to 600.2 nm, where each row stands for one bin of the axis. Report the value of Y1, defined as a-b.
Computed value 10.0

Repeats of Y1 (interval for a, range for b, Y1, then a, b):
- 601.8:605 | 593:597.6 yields -1.8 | 4.8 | 6.7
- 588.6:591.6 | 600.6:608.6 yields -7.8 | 4.0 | 11.8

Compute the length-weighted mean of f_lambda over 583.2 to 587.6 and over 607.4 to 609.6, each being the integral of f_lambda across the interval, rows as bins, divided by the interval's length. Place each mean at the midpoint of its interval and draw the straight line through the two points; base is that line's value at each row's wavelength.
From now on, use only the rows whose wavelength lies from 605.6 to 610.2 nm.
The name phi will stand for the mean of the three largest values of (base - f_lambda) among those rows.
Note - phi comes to 0.14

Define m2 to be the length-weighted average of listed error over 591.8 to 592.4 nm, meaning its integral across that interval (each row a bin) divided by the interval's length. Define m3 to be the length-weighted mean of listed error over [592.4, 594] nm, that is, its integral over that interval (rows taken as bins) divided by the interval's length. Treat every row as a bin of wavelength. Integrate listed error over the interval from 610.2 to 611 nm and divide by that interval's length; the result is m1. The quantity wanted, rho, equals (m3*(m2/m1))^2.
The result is 0.014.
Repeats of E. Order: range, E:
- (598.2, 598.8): 1.36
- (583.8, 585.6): 1.48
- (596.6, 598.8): 1.39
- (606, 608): 1.53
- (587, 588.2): 1.48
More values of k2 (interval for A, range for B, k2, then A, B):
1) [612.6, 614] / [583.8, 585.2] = 2.03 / 2.02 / 2.05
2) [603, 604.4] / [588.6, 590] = 1.92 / 2.09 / 1.76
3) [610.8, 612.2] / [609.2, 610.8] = 2.05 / 1.93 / 2.17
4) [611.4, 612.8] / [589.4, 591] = 2.11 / 1.97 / 2.25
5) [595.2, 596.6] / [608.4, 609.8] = 2.04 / 2.13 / 1.95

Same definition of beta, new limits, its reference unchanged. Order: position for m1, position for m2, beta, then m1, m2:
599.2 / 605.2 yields 0.129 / 0.03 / -0.10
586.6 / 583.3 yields 0.136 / 0.12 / -0.01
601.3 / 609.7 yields 0.219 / -0.09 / 0.13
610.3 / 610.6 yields 0.211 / -0.21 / 0.00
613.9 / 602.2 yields 0.100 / 0.14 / 0.04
